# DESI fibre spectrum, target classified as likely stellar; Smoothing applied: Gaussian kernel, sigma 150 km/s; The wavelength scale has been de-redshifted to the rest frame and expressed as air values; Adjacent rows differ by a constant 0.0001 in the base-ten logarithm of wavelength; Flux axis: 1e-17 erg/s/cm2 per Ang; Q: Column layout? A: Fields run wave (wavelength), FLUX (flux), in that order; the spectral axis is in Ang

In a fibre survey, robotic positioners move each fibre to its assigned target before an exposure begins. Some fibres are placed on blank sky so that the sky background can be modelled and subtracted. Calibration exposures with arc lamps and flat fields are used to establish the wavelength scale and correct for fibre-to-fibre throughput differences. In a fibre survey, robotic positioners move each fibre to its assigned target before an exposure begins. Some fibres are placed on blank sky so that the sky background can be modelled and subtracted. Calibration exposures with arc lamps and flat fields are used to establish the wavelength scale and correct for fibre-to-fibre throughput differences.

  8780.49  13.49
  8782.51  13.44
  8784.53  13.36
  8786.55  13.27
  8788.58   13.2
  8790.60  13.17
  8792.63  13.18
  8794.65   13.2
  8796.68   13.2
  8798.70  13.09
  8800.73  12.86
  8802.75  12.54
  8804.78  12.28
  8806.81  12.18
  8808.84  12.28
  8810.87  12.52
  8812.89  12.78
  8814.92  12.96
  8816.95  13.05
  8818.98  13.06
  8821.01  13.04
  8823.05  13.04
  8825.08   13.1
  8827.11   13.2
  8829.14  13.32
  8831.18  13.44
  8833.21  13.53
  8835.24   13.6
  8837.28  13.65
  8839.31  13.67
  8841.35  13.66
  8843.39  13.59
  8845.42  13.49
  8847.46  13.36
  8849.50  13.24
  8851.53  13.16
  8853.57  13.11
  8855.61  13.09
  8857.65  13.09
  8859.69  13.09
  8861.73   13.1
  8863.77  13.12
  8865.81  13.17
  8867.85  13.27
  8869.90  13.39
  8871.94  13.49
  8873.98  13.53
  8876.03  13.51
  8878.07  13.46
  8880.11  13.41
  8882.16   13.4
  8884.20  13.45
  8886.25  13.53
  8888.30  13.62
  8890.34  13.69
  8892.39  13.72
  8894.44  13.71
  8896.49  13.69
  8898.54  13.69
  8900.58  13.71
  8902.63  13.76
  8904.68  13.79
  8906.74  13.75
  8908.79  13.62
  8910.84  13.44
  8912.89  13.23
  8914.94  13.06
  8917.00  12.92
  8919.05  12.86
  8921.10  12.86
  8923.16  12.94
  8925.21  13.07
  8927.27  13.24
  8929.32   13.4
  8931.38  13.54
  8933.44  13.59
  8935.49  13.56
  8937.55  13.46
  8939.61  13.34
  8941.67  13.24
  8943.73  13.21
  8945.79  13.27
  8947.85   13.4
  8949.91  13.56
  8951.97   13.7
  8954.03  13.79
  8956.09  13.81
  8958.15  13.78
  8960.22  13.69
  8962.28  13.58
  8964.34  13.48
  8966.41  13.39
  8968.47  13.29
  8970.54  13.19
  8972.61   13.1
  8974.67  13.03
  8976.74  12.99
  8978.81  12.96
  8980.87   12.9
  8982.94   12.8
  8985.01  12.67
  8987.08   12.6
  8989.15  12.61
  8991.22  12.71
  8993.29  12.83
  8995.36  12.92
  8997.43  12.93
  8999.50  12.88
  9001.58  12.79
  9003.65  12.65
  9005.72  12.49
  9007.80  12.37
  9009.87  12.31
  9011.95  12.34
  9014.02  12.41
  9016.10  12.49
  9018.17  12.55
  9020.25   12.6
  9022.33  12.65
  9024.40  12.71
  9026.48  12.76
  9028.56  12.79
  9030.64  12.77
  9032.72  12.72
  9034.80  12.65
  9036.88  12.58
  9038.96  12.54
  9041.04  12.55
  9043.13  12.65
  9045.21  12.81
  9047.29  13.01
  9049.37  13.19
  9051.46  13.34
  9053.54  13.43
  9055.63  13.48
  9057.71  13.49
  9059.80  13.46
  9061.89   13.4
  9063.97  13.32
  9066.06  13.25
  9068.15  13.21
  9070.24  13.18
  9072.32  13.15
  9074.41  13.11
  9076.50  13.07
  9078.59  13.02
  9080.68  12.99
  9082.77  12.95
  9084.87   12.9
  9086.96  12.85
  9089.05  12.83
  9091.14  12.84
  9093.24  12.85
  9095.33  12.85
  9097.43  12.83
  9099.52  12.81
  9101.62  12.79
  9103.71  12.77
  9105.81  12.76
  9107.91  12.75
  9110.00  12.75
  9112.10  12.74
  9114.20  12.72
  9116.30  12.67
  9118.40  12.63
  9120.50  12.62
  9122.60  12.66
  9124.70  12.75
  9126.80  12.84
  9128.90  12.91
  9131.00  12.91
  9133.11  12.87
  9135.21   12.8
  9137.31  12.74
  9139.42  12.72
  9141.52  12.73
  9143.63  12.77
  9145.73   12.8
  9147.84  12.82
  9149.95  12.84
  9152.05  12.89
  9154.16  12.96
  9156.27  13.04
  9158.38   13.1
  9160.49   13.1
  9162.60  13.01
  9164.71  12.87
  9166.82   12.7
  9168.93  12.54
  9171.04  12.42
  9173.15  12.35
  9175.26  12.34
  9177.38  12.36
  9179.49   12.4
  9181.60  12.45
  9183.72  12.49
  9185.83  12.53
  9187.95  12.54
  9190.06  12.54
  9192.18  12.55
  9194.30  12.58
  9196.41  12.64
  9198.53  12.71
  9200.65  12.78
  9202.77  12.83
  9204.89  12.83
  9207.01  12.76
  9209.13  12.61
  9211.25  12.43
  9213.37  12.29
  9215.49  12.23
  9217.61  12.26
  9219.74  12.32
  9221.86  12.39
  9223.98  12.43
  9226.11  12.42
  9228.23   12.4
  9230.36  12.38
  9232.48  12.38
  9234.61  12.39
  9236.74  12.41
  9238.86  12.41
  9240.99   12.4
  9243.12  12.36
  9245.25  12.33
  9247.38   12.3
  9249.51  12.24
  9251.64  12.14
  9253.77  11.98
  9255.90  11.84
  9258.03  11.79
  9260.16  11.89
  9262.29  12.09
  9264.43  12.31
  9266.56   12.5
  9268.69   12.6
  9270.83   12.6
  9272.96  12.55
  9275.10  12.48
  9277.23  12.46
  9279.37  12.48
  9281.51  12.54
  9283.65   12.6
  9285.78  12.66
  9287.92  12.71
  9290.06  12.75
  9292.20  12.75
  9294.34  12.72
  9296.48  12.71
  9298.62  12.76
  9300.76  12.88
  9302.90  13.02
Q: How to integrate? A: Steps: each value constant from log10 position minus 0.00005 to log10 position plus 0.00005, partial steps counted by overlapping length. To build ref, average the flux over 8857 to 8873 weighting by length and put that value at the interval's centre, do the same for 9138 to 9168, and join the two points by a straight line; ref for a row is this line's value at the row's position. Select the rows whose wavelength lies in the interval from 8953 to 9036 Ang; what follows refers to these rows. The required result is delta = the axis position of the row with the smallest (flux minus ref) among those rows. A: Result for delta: 9009.87 Ang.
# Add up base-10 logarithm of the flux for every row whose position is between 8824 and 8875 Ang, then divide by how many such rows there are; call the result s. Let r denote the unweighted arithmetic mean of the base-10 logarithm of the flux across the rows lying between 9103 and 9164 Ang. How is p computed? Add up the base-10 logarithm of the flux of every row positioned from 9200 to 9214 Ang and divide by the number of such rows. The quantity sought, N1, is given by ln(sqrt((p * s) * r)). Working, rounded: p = 1.10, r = 1.11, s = 1.13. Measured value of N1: 0.159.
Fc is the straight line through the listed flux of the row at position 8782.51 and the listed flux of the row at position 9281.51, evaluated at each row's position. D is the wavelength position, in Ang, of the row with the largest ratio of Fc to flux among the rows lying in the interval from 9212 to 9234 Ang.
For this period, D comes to 9215.49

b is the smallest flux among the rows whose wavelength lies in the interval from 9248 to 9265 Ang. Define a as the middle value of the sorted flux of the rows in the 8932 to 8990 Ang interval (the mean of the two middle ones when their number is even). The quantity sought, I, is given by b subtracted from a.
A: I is 1.5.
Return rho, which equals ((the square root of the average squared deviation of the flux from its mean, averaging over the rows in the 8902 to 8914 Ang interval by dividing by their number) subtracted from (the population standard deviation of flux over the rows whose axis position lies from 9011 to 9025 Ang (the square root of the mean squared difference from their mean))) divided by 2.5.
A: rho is -0.03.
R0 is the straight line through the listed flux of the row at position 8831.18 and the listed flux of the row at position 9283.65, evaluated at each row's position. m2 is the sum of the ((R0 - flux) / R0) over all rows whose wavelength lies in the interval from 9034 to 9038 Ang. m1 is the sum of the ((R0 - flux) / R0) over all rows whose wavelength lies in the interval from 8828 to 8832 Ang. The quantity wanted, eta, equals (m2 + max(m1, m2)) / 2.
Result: 0.07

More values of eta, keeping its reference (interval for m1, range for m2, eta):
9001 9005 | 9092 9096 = 0.04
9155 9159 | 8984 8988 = 0.08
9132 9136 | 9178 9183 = 0.06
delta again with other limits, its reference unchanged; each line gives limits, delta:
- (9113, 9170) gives 9168.93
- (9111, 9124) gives 9120.50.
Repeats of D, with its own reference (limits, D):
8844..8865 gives 8855.61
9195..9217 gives 9215.49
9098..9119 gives 9118.40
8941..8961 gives 8943.73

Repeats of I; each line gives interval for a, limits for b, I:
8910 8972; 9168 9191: 1.1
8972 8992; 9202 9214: 0.6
